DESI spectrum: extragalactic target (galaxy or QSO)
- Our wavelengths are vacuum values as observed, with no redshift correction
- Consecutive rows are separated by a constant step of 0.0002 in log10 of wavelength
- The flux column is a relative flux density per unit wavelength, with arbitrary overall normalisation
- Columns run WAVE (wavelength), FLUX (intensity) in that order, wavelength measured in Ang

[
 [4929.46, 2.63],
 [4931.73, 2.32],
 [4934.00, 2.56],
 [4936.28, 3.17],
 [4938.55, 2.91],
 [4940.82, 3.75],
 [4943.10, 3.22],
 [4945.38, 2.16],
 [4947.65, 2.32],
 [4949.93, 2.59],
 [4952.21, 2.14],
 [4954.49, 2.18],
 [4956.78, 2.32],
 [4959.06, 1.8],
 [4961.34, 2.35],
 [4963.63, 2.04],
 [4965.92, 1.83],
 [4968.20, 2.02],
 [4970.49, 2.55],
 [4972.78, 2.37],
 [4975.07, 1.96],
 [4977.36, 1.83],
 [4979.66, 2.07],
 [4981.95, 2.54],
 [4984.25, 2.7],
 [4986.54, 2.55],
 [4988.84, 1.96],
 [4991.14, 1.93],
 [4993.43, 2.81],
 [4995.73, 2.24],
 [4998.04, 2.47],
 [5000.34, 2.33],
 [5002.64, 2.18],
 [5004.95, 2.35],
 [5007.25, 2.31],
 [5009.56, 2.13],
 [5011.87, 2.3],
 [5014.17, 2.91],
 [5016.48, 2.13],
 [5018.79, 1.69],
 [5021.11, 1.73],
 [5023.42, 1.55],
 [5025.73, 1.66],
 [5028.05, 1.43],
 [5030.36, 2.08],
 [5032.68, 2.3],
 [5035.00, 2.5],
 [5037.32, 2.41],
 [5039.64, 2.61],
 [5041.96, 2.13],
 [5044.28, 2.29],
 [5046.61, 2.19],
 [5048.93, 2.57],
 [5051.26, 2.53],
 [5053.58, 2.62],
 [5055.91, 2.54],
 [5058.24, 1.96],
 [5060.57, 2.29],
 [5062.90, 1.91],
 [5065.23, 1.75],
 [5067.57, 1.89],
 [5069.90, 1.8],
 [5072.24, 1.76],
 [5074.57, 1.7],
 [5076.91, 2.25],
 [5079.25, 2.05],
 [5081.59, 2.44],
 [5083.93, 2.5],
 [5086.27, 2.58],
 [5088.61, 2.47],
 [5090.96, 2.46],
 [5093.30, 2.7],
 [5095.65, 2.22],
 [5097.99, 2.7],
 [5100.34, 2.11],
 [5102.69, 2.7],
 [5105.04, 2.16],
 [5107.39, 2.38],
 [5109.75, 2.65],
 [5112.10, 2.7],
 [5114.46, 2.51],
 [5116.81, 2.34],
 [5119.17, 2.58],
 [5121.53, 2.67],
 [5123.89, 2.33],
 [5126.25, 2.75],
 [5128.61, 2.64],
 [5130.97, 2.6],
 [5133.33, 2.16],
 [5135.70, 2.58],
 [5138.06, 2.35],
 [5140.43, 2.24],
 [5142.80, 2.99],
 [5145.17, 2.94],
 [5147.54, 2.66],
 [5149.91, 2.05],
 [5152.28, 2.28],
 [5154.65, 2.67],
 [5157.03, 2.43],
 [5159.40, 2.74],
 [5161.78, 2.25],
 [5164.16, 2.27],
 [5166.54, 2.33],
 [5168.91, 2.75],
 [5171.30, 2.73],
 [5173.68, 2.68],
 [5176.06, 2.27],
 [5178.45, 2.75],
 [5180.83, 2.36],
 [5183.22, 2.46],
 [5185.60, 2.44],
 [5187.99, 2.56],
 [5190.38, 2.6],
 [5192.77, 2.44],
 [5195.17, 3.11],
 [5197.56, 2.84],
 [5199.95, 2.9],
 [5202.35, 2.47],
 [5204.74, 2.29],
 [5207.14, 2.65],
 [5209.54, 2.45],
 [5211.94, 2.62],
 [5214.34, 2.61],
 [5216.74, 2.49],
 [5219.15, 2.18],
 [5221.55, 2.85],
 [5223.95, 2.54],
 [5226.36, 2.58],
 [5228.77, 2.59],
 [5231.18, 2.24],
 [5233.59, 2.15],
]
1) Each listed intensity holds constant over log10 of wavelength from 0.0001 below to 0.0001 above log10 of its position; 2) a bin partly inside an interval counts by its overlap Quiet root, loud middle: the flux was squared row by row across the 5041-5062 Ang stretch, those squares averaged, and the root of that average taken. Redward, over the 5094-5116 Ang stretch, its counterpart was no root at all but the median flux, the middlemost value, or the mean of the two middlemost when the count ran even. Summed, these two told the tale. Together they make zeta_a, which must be 4.87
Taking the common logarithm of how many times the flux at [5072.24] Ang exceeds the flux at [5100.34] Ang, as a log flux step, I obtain -0.08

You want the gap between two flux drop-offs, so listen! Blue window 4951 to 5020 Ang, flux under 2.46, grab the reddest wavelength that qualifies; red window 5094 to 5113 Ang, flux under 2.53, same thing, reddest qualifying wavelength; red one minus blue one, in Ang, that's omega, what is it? 88.6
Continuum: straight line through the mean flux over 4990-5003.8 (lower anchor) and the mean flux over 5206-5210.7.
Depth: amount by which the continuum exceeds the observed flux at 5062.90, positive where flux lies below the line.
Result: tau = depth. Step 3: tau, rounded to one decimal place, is 0.5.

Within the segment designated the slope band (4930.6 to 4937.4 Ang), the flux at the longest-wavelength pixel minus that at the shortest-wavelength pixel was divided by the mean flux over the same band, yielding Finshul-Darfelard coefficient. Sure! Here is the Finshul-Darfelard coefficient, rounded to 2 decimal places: 0.32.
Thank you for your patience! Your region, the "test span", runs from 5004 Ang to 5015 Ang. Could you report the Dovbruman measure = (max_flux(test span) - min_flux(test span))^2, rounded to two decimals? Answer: 0.61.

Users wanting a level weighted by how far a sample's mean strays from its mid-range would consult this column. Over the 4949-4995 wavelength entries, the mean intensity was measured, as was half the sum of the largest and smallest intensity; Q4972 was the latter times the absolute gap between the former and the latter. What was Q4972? 0.18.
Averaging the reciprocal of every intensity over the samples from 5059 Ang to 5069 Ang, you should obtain 0.52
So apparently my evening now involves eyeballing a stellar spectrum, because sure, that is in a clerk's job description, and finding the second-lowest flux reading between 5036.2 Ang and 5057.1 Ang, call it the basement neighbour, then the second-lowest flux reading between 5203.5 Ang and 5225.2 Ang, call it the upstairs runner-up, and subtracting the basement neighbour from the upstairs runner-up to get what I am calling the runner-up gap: 0.1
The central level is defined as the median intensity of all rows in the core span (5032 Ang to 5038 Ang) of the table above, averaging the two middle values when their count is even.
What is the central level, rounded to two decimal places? 2.41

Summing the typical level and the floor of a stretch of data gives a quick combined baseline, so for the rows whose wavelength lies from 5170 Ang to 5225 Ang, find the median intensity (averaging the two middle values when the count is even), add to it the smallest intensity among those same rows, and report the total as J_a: 4.7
